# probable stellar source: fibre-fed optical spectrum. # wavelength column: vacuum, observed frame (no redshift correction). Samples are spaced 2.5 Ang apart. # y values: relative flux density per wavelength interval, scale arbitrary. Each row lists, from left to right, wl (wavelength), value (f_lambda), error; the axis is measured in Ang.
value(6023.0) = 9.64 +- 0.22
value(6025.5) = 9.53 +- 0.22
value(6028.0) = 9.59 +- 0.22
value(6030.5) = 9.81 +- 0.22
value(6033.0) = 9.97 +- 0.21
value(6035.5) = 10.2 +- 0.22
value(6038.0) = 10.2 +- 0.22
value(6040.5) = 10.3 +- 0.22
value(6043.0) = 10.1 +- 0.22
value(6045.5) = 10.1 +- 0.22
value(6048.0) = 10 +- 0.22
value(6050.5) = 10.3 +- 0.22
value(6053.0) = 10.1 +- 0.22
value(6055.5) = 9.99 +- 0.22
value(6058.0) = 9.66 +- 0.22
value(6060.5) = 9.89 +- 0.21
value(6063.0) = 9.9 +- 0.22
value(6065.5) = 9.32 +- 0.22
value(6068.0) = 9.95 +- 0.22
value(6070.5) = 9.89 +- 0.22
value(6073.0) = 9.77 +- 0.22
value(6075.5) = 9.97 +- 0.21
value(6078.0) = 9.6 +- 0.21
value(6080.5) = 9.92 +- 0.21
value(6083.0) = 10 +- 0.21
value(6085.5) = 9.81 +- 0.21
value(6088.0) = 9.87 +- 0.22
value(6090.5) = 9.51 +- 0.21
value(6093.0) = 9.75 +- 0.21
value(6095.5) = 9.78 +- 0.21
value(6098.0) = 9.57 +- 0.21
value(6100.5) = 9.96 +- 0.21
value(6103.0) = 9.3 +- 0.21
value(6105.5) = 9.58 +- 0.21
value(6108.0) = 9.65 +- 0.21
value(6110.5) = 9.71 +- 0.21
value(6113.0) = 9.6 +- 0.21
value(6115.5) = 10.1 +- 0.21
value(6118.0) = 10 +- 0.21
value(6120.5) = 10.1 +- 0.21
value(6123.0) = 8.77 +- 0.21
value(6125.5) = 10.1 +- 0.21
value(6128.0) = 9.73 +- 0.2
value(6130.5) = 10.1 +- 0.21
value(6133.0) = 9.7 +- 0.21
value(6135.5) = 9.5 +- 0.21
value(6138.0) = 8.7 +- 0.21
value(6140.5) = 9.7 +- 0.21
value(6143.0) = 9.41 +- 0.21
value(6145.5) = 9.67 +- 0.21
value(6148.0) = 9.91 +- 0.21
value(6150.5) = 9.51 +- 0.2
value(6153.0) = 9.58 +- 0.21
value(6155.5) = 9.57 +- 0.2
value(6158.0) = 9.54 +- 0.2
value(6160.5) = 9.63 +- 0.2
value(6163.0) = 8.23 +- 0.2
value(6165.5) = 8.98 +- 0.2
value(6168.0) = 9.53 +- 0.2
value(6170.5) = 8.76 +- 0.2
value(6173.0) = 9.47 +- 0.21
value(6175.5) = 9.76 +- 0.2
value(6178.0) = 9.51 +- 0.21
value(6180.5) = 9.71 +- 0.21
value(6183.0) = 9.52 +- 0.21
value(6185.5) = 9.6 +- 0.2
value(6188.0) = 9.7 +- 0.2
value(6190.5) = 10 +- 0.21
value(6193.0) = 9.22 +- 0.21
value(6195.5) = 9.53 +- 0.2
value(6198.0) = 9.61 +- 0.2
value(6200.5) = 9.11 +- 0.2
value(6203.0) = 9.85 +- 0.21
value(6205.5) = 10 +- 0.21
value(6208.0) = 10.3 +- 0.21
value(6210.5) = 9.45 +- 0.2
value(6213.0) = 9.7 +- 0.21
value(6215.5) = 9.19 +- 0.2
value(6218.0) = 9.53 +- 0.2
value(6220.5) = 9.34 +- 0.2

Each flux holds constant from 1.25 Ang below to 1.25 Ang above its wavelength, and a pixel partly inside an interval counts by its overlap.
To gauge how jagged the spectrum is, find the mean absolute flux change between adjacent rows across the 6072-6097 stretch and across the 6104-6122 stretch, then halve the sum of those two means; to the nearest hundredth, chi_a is 0.18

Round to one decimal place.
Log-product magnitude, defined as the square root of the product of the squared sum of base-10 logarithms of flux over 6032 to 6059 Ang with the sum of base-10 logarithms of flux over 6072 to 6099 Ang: 36.4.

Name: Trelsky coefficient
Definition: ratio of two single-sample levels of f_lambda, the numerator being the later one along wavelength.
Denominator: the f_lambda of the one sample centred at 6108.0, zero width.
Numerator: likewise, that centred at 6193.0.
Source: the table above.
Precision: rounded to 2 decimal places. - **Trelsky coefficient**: 0.96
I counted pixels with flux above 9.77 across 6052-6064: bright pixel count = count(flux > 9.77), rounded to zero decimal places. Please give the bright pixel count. 4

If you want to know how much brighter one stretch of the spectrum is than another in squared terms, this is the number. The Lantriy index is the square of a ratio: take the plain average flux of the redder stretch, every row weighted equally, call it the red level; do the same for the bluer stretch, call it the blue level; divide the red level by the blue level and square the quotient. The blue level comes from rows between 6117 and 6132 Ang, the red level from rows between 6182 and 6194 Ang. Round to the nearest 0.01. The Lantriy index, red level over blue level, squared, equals 0.96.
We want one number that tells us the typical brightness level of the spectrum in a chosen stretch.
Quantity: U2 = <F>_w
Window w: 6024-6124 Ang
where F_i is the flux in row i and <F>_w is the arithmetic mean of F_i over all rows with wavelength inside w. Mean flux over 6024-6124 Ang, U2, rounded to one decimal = 9.8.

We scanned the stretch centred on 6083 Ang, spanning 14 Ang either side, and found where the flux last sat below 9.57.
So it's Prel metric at 6090.5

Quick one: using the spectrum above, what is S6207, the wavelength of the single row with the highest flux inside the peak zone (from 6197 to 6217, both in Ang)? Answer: 6208.0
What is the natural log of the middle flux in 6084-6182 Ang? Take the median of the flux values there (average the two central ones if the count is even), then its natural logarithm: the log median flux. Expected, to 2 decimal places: 2.26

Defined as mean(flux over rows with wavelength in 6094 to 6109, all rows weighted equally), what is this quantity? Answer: 9.6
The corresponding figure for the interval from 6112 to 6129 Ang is 9.8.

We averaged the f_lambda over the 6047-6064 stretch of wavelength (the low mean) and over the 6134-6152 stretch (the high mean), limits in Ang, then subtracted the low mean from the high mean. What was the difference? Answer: -0.49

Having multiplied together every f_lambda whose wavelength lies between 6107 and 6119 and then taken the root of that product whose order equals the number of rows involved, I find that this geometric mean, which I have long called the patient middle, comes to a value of 9.8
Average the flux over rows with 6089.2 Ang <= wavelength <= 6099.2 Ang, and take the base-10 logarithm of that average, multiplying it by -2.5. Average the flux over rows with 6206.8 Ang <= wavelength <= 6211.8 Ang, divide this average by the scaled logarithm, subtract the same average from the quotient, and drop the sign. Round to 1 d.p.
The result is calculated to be 13.9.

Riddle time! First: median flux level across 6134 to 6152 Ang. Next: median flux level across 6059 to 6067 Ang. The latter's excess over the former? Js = 0.380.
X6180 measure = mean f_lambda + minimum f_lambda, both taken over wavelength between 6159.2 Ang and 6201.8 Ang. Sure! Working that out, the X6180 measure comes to 17.6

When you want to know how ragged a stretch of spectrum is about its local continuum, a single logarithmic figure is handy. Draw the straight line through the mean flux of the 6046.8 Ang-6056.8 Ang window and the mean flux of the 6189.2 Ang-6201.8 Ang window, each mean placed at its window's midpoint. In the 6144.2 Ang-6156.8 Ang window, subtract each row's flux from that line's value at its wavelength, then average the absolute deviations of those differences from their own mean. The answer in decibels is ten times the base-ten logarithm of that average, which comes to -10.0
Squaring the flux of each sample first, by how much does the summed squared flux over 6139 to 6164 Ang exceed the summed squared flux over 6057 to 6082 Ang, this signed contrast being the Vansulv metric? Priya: -59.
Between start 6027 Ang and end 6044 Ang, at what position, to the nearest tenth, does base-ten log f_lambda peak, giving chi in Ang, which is 6040.5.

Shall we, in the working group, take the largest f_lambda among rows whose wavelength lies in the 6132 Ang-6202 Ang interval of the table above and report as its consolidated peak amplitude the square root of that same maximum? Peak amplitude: 3.162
